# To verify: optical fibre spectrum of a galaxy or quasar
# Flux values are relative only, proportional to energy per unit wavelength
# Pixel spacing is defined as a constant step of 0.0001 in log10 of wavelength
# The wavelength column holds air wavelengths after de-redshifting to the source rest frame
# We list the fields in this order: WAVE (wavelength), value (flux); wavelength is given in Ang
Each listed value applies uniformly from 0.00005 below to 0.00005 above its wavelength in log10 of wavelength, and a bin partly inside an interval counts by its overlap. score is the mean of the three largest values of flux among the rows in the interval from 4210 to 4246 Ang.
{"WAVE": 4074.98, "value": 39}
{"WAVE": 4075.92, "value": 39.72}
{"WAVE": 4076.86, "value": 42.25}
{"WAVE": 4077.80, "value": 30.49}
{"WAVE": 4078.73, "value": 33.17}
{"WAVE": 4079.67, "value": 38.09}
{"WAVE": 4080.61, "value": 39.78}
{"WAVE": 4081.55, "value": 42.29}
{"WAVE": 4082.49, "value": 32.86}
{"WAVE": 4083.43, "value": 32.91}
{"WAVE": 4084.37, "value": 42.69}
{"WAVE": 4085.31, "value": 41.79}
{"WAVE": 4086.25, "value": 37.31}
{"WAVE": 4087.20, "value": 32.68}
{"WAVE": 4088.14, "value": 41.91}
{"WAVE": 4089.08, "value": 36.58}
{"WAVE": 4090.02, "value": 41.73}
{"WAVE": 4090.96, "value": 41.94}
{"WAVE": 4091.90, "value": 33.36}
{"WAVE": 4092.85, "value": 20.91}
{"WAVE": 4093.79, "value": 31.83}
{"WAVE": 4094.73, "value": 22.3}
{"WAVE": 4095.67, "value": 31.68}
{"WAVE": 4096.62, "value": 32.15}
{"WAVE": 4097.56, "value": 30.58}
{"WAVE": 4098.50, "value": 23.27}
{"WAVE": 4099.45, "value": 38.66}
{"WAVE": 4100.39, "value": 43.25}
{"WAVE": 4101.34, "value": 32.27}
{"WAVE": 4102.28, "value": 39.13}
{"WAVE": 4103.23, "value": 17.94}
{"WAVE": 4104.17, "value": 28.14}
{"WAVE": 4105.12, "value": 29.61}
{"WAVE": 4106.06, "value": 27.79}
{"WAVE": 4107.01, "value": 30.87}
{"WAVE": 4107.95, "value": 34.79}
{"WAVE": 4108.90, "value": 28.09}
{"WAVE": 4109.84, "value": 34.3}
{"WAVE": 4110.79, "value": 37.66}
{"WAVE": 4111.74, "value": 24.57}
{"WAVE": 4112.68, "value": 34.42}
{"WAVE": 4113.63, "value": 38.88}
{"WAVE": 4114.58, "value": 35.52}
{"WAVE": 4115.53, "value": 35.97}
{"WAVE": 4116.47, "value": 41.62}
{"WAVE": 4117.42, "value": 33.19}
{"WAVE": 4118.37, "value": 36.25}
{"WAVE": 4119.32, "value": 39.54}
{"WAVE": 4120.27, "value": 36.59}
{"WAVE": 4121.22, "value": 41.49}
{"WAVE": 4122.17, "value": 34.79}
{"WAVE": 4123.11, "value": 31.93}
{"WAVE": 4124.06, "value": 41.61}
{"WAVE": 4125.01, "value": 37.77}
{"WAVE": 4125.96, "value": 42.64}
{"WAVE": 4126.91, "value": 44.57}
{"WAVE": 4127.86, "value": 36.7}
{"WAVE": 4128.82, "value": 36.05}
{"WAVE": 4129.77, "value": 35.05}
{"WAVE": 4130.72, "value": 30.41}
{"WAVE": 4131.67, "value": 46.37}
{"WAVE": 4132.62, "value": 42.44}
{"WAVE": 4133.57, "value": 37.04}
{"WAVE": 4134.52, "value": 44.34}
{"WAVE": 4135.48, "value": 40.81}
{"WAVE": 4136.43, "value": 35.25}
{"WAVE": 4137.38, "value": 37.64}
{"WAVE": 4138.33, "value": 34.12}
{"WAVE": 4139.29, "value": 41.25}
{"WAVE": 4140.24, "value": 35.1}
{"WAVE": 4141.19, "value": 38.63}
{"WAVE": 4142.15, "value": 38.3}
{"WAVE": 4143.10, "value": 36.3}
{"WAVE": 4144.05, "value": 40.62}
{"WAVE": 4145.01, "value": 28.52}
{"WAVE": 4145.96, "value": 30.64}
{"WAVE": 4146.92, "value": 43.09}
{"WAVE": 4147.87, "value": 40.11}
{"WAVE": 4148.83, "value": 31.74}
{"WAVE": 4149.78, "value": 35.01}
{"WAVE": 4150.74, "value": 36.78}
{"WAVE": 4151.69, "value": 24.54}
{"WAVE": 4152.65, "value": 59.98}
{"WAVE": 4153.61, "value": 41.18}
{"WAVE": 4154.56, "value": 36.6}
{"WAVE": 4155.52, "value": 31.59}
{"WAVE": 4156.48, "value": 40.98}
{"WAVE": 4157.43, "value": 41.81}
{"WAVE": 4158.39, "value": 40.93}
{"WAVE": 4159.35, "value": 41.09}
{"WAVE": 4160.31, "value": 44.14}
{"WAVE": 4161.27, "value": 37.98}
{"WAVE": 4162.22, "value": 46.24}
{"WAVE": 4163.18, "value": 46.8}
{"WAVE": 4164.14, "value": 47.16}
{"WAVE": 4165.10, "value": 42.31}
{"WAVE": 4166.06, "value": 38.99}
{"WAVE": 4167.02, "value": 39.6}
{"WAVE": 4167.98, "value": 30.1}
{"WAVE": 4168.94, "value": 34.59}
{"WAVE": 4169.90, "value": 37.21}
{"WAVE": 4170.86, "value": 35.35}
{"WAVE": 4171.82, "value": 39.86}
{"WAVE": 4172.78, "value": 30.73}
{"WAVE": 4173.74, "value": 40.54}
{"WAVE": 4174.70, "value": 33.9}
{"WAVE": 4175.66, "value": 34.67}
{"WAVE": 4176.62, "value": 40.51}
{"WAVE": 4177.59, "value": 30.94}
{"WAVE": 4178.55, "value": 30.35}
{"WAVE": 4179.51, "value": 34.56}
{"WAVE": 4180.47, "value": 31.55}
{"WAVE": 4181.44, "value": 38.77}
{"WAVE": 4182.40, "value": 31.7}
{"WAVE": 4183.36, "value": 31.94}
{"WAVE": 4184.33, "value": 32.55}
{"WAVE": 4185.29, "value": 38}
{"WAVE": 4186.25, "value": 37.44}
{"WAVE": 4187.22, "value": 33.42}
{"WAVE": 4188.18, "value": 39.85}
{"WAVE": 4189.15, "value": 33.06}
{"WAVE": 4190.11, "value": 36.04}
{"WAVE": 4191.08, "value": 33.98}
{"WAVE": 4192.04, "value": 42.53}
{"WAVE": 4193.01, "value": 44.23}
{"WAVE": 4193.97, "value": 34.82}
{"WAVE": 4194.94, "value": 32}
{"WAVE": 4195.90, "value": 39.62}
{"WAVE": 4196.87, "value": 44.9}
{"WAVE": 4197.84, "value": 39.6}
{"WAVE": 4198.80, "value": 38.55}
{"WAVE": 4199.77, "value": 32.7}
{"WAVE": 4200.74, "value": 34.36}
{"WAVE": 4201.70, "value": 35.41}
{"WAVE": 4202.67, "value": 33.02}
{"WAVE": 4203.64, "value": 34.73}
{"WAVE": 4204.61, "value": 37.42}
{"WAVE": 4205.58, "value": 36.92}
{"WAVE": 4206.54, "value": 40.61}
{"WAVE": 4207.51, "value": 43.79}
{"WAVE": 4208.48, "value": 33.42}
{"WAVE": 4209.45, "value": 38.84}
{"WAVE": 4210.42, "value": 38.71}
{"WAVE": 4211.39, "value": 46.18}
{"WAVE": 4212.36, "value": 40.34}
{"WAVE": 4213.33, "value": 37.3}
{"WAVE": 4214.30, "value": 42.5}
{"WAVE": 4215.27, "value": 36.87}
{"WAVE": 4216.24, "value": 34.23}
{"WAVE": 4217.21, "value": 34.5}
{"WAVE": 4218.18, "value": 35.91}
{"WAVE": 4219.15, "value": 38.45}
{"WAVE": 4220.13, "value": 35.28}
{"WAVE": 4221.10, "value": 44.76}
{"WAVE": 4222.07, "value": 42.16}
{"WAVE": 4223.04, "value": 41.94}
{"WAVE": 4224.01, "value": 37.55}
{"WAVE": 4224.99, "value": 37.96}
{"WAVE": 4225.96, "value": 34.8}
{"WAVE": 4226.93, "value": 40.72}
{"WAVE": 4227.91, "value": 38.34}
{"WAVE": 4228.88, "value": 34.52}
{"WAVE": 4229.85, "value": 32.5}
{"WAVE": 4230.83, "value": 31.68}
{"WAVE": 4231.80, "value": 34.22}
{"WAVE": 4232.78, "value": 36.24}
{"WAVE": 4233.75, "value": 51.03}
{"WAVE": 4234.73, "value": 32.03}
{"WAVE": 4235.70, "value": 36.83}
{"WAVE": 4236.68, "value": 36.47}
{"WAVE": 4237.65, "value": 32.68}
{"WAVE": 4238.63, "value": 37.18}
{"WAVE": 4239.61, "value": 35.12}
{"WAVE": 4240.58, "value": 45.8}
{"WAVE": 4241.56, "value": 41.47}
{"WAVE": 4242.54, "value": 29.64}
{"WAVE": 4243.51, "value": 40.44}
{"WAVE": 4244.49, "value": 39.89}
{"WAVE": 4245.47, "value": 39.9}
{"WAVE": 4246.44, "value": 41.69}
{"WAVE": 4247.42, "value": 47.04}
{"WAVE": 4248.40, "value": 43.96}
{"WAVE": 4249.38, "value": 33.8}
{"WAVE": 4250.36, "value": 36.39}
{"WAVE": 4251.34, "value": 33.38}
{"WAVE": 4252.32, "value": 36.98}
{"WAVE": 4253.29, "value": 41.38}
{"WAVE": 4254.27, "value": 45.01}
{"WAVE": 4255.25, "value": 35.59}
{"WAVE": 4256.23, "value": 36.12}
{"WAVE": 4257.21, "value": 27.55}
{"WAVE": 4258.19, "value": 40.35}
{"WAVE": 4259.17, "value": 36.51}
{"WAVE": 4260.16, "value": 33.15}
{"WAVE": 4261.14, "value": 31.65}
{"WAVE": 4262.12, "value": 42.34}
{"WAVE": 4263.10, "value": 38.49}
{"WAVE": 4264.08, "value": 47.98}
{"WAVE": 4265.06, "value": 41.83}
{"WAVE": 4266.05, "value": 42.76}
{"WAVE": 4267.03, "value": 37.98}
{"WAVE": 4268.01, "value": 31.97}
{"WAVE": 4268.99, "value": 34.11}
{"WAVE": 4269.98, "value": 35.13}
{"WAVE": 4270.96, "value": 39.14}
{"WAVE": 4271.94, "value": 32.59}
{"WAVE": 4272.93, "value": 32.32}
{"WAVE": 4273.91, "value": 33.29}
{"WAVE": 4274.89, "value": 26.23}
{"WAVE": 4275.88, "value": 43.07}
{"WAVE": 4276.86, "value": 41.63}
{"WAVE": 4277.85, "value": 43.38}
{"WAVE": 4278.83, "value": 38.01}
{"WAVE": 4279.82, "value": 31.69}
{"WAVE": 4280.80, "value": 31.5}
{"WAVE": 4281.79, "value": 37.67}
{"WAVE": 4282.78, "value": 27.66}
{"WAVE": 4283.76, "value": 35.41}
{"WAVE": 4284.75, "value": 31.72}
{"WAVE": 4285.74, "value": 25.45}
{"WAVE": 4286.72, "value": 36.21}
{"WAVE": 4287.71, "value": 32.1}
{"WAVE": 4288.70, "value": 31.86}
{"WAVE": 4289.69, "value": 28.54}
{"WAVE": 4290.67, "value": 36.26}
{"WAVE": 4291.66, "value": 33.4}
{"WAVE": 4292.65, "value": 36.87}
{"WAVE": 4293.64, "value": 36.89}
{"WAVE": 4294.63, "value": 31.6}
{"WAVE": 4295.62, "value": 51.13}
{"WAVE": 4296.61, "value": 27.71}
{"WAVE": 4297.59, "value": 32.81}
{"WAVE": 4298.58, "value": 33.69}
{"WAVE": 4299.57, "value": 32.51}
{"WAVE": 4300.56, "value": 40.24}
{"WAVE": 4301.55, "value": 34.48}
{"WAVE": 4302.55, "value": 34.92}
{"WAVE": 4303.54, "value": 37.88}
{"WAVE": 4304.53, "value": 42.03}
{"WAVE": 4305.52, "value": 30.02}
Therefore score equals 47.7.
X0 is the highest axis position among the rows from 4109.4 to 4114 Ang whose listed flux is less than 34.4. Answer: 4111.74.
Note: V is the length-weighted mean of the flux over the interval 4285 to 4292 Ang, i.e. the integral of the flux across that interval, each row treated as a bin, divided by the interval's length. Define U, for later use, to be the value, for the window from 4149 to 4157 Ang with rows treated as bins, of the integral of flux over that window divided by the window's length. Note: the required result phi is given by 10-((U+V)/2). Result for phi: -25.0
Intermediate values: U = 38.1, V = 32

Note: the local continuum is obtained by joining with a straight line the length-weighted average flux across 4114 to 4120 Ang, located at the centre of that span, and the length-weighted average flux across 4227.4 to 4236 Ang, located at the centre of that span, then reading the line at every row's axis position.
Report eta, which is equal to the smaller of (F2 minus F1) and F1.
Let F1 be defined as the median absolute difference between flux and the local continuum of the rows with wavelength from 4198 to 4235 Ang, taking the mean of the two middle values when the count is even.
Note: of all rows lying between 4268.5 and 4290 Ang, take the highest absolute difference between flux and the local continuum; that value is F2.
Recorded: 2.2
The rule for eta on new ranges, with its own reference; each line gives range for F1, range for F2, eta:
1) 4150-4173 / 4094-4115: 4.3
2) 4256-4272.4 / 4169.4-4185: 2.8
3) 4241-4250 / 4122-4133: 4.3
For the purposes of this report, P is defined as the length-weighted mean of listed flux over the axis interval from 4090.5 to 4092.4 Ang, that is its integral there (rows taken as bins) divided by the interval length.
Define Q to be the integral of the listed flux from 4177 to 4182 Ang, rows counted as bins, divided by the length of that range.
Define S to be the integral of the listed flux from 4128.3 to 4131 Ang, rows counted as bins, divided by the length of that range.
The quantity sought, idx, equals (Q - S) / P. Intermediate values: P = 37.3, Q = 33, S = 34.0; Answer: -0.02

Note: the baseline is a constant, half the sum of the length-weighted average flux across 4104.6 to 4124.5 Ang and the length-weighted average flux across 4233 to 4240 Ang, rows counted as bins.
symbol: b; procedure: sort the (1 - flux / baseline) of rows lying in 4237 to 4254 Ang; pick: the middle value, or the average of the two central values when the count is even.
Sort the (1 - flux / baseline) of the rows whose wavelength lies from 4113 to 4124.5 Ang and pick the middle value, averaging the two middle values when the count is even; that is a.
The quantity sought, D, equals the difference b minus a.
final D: -0.10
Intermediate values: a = -0.01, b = -0.11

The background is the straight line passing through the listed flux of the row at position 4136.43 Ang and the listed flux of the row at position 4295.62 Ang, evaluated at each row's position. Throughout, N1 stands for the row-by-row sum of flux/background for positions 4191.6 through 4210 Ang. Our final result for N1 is 17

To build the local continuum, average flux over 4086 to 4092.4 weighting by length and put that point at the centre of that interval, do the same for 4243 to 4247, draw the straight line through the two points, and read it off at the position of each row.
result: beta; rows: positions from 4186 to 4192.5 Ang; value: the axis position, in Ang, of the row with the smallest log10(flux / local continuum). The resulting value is 4189.15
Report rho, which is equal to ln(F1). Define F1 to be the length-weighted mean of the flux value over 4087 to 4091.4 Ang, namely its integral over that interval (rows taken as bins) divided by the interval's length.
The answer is 3.67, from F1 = 39.4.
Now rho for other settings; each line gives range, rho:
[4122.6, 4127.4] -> 3.68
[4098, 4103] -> 3.54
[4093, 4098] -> 3.37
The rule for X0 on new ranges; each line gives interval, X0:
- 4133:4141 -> 4138.33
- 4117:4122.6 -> 4117.42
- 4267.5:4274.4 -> 4273.91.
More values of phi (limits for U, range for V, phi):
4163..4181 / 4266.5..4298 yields -25.6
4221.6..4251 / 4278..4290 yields -25.4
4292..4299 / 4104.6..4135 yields -26.1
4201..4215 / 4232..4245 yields -28.2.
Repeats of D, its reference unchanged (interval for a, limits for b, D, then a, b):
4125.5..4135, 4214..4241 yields 0.09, -0.10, -0.02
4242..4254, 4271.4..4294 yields 0.18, -0.11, 0.08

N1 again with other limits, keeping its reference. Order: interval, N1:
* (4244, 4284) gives 32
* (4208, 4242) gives 30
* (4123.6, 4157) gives 37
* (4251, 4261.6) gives 8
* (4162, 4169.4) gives 9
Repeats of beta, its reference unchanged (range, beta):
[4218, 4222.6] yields 4220.13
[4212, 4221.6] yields 4216.24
